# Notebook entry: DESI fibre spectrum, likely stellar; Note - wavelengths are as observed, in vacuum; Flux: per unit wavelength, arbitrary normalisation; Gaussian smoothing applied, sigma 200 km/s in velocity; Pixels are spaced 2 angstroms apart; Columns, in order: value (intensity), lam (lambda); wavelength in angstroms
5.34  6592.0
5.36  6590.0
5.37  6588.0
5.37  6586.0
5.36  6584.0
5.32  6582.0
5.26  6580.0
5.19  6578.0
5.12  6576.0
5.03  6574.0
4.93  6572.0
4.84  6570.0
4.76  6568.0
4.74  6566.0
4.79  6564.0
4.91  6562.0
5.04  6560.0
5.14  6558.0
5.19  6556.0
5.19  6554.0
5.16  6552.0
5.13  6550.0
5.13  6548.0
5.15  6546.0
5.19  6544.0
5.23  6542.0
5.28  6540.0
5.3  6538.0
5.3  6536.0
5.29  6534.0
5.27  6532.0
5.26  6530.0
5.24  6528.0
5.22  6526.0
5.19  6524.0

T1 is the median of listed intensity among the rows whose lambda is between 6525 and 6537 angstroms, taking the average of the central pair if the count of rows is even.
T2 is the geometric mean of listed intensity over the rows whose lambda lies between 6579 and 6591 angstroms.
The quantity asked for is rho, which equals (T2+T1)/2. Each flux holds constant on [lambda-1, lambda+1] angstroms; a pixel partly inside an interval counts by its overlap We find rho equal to 5.30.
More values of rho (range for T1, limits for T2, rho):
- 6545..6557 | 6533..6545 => 5.21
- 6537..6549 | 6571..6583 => 5.17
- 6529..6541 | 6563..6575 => 5.07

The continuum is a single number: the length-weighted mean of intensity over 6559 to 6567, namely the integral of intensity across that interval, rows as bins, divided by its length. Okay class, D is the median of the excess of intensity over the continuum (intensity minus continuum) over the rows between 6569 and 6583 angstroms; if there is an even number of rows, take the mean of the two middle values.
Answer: 0.25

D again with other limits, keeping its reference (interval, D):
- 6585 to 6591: 0.50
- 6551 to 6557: 0.32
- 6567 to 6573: -0.03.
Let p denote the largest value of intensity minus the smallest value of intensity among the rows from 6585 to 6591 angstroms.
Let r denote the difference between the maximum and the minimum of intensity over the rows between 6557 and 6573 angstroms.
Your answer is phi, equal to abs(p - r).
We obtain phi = 0.4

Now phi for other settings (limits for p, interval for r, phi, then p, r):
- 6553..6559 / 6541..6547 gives 0.0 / 0.050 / 0.08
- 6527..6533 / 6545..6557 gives 0.0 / 0.030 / 0.06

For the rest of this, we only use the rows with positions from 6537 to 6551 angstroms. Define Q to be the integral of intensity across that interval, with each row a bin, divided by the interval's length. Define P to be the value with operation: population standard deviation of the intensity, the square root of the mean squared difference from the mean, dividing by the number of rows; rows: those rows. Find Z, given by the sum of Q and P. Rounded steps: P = 0.07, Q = 5.20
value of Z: 5.27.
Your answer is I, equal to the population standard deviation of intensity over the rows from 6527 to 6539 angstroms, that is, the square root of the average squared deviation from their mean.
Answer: 0.02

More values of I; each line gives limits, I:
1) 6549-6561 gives 0.05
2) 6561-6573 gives 0.07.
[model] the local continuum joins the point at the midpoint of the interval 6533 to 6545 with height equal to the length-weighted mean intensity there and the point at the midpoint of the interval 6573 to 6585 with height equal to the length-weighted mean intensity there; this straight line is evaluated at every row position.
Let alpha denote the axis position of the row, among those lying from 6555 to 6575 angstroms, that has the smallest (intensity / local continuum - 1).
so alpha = 6566.0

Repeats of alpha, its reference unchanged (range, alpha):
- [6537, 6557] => 6548.0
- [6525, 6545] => 6544.0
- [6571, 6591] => 6572.0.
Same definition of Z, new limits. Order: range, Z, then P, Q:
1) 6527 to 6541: 5.30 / 0.02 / 5.28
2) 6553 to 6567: 5.17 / 0.17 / 5.00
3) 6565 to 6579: 5.11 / 0.16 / 4.94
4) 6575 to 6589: 5.38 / 0.09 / 5.28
